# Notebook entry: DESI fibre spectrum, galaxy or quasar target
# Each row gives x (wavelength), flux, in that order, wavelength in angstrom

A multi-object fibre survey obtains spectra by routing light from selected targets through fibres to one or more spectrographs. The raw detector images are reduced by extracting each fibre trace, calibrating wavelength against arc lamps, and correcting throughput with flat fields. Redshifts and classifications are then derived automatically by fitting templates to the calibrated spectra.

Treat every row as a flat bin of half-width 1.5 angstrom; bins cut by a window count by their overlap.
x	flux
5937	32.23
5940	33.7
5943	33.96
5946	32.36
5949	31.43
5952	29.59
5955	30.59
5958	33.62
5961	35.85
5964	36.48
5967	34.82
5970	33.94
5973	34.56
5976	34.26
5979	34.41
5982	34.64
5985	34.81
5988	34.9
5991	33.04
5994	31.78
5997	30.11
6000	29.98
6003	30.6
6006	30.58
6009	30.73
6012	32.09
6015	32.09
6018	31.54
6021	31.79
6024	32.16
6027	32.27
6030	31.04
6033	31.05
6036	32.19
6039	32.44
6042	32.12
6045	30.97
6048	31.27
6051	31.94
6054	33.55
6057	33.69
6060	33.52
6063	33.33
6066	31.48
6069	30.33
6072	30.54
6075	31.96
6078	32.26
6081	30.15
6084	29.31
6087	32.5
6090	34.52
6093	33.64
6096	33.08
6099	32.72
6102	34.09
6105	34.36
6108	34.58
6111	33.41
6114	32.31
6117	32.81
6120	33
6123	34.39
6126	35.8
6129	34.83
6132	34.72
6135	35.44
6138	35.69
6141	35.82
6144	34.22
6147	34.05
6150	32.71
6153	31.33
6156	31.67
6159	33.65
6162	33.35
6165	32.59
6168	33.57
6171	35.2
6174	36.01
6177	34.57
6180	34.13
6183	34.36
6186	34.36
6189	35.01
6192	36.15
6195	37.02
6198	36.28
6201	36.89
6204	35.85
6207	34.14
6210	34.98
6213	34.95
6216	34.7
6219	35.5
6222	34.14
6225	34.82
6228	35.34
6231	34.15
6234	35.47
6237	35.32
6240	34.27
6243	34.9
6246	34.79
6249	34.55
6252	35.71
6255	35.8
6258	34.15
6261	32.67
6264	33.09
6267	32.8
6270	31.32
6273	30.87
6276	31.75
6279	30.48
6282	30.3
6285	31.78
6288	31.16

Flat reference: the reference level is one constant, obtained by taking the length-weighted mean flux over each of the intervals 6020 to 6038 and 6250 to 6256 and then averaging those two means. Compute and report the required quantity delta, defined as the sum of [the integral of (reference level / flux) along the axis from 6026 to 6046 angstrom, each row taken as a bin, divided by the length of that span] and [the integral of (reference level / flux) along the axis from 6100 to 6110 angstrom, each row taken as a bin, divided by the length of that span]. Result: 2.05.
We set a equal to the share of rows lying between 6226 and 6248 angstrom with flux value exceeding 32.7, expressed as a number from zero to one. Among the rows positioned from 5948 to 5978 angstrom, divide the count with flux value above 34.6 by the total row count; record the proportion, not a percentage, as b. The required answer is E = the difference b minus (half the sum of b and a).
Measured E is -0.35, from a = 1.00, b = 0.30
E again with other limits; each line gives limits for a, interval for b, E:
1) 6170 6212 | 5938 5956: -0.50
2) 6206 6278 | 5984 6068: -0.38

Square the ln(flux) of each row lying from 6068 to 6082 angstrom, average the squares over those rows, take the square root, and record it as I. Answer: 3.44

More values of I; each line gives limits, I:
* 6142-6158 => 3.49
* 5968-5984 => 3.54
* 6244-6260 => 3.56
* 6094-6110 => 3.52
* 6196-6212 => 3.57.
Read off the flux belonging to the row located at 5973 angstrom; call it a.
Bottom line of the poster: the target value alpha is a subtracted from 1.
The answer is -33.6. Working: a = 34.56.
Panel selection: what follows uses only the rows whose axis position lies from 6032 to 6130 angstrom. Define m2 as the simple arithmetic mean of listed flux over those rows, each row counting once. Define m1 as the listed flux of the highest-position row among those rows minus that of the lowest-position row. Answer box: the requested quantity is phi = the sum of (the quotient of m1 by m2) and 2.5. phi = 2.62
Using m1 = 3.8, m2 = 32.7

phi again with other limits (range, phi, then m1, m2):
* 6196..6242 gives 2.44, -2.0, 35.1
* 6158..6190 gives 2.54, 1.4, 34.3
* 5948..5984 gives 2.60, 3.2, 33.7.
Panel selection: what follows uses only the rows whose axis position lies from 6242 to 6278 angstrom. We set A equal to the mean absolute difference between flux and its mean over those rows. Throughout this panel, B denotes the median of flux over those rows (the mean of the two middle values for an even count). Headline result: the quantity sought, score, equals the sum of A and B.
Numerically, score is 35.1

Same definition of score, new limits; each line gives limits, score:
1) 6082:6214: 35.5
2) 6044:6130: 34.3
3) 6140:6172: 34.6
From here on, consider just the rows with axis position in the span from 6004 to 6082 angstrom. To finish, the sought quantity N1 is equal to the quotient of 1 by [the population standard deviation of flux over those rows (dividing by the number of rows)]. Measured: 1.02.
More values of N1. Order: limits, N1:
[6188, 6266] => 1.00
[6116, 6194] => 0.78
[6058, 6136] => 0.61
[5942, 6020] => 0.51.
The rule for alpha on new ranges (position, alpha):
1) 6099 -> -31.7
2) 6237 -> -34.3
